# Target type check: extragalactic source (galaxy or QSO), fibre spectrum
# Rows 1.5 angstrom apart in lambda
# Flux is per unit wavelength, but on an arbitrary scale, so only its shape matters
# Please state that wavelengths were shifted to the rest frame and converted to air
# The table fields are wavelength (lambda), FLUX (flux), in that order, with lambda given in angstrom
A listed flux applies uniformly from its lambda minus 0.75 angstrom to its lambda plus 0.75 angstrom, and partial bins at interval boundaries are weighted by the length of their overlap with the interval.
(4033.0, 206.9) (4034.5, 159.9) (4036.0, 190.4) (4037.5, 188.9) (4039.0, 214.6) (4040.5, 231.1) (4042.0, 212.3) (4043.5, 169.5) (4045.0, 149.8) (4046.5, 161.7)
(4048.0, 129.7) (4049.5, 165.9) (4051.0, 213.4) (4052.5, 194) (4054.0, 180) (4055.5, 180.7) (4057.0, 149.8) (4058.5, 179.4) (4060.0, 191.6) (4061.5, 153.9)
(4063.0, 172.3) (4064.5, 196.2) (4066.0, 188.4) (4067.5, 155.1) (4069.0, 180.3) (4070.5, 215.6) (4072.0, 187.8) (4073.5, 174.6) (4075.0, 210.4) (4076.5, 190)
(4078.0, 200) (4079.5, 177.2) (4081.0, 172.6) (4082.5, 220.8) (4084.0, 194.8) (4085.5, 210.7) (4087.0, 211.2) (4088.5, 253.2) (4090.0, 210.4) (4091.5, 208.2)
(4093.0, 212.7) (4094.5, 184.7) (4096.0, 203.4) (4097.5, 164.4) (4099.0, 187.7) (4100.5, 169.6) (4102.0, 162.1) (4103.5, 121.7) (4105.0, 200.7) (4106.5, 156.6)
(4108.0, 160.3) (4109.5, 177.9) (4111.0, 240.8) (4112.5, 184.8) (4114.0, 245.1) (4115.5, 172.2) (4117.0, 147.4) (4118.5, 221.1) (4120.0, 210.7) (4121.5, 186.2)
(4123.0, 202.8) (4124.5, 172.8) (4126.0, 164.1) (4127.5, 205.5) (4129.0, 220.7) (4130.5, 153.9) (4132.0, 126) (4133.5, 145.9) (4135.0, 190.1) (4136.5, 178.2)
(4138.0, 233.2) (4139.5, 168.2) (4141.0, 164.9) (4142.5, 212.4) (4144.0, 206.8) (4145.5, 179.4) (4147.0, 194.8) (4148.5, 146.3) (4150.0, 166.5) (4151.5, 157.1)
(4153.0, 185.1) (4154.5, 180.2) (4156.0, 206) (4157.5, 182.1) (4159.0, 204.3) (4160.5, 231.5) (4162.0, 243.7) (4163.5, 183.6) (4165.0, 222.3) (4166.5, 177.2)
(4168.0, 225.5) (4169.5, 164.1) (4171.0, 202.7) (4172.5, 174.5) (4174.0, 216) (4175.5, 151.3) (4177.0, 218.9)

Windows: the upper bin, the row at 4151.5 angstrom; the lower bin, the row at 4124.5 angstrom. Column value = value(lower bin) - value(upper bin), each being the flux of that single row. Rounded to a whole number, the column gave 16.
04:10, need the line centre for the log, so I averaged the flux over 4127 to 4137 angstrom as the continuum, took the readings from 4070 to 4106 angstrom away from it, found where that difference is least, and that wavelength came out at 4088.5 angstrom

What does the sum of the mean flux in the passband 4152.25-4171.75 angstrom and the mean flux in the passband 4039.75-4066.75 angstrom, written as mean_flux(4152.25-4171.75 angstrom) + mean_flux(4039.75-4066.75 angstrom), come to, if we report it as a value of 380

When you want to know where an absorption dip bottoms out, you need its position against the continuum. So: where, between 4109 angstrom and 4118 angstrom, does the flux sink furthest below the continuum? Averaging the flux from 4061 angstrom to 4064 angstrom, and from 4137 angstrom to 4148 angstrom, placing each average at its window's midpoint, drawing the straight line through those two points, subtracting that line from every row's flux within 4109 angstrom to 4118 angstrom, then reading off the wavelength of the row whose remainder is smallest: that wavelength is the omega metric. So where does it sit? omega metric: 4117.0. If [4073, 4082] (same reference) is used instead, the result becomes 4081.0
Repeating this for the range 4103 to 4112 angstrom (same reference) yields 4103.5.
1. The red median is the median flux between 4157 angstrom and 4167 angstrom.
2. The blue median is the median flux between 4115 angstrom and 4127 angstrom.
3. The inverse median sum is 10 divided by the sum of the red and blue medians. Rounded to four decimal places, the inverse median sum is 0.0261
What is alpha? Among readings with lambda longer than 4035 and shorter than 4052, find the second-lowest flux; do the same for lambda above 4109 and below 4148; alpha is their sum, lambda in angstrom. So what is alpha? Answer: 296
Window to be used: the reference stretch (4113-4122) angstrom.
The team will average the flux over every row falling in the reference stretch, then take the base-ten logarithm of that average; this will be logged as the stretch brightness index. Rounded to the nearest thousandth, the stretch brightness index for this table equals 2.295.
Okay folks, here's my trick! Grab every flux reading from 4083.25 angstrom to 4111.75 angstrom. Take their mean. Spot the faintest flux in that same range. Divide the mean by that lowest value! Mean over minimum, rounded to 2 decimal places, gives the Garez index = 1.57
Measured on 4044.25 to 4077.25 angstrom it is 1.37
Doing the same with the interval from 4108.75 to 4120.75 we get 1.36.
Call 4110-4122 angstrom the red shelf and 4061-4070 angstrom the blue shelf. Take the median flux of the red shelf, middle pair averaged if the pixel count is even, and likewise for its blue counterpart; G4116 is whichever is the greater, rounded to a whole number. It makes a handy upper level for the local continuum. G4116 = 198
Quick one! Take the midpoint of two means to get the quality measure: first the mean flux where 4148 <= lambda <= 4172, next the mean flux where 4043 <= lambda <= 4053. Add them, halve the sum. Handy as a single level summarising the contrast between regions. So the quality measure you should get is 181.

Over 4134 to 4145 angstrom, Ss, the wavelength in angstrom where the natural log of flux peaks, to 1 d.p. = 4138.0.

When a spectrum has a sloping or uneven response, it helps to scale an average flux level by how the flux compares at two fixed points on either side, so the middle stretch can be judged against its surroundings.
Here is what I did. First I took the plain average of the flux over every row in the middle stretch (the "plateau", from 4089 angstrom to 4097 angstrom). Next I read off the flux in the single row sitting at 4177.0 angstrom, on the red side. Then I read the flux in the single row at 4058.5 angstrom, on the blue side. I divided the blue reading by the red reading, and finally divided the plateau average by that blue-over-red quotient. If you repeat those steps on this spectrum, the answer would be 249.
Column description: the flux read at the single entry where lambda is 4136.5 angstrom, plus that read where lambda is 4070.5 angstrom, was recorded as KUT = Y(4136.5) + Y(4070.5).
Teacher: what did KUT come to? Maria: 394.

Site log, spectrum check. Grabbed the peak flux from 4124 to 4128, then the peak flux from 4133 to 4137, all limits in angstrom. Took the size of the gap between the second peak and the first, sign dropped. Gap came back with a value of 15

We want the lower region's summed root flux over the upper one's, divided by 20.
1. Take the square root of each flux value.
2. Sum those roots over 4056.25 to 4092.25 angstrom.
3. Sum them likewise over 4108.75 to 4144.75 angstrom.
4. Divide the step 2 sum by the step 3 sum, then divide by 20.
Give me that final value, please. 0.0505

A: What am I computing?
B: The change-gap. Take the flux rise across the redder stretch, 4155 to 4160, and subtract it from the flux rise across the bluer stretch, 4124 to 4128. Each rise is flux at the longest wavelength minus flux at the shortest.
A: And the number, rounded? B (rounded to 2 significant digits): 34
